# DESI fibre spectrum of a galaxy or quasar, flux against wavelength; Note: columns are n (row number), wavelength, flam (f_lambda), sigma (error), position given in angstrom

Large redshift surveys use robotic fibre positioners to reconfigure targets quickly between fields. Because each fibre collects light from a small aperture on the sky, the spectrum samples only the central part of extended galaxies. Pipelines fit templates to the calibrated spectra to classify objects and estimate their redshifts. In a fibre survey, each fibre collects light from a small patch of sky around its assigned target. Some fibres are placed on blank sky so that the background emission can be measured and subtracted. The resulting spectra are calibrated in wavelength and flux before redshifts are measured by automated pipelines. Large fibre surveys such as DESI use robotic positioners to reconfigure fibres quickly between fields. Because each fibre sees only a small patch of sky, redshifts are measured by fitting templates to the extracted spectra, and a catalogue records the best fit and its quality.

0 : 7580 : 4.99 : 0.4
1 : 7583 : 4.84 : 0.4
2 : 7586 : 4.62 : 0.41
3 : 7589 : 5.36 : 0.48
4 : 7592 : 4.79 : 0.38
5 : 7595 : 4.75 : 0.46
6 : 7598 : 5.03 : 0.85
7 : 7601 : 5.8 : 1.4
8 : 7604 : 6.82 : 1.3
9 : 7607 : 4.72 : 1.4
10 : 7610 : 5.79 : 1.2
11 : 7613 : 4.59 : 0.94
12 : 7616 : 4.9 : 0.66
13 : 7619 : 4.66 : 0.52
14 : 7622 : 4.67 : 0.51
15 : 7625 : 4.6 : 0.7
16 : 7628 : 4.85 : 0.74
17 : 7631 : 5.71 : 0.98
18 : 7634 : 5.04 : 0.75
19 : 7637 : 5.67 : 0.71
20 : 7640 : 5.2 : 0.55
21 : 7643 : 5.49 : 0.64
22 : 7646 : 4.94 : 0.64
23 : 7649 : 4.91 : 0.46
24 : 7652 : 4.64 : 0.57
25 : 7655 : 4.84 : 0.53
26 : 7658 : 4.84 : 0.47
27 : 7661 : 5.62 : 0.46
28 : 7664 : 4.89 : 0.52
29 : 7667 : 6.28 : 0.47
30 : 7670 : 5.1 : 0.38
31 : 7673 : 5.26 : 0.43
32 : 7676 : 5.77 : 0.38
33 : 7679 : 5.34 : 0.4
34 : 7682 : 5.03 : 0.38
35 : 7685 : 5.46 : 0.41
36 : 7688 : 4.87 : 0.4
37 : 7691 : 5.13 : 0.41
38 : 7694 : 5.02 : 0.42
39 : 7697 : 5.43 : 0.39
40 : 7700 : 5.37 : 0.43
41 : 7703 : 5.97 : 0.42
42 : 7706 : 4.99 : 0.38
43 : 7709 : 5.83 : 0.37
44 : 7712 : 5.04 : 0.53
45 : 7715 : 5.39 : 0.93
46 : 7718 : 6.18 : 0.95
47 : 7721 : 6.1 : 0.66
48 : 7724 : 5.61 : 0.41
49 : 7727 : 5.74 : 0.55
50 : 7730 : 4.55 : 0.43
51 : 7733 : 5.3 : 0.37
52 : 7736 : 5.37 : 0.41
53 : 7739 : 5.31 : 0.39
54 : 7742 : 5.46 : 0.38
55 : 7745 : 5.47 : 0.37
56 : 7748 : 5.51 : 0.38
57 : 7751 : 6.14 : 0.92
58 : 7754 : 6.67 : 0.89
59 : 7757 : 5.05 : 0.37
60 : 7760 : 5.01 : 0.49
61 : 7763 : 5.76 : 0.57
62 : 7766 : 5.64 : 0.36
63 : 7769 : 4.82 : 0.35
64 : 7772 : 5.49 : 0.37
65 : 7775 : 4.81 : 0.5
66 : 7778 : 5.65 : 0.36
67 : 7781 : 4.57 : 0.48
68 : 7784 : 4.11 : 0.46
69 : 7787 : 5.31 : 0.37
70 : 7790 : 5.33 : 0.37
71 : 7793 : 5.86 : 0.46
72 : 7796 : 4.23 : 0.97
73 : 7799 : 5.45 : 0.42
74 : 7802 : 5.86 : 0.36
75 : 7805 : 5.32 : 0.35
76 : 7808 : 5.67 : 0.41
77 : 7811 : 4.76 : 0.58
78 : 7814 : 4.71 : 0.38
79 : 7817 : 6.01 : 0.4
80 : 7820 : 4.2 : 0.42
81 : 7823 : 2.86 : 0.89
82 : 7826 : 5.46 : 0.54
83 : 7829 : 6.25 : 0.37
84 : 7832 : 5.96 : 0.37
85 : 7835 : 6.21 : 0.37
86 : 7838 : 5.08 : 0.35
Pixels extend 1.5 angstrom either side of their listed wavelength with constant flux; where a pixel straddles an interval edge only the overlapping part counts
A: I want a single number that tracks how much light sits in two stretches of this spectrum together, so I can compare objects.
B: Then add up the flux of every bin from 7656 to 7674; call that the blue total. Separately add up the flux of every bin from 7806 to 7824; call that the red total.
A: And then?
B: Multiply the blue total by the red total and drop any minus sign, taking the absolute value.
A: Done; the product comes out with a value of 902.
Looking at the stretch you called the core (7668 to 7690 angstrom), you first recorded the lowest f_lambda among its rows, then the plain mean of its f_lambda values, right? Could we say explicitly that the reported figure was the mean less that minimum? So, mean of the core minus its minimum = 0.4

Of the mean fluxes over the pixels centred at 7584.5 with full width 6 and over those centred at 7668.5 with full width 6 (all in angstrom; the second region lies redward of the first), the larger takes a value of 5.69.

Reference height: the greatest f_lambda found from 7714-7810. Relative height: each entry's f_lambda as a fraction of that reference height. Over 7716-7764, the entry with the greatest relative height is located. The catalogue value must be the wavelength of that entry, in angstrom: 7754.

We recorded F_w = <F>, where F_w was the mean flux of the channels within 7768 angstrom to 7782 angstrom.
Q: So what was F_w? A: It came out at 5.1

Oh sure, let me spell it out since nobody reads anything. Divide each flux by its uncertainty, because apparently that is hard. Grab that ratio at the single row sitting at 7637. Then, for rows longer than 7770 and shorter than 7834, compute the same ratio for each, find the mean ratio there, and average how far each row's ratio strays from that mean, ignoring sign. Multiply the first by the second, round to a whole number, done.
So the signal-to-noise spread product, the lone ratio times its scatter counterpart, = 25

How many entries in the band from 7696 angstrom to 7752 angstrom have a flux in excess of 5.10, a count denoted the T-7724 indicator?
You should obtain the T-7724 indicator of 16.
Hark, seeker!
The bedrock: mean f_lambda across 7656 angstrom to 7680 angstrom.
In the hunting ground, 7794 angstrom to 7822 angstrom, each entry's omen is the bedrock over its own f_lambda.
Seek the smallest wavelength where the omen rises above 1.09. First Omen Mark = 7796 angstrom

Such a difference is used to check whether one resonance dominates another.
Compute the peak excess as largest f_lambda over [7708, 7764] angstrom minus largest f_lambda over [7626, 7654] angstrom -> 1.0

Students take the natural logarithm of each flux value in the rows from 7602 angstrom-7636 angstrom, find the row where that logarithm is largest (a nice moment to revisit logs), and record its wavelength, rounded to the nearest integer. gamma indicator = 7604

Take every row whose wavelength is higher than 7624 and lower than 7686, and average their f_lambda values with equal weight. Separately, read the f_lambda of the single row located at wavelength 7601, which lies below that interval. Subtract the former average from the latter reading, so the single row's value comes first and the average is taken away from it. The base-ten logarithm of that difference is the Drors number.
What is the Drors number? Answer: -0.2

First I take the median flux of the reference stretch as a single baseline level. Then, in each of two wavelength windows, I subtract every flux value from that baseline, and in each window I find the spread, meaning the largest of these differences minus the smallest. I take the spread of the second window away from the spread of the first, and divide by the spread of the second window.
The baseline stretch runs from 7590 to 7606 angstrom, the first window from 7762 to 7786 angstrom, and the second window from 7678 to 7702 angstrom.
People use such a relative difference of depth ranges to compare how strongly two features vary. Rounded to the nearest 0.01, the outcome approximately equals 1.80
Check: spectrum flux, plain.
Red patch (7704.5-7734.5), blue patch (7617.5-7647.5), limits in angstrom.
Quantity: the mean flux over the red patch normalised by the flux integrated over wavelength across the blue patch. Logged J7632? 0.0359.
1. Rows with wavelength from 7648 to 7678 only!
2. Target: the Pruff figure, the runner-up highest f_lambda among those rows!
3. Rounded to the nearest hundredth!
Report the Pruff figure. 5.77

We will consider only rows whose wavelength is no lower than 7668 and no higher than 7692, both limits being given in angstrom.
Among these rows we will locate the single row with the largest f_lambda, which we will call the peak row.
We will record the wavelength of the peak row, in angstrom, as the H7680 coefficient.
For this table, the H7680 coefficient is 7676 angstrom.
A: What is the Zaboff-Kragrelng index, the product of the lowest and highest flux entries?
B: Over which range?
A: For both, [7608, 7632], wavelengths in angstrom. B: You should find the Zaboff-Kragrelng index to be 26.6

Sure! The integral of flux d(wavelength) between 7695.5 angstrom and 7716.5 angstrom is 114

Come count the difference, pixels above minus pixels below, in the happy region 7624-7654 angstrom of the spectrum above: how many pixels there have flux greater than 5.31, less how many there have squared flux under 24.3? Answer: -1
